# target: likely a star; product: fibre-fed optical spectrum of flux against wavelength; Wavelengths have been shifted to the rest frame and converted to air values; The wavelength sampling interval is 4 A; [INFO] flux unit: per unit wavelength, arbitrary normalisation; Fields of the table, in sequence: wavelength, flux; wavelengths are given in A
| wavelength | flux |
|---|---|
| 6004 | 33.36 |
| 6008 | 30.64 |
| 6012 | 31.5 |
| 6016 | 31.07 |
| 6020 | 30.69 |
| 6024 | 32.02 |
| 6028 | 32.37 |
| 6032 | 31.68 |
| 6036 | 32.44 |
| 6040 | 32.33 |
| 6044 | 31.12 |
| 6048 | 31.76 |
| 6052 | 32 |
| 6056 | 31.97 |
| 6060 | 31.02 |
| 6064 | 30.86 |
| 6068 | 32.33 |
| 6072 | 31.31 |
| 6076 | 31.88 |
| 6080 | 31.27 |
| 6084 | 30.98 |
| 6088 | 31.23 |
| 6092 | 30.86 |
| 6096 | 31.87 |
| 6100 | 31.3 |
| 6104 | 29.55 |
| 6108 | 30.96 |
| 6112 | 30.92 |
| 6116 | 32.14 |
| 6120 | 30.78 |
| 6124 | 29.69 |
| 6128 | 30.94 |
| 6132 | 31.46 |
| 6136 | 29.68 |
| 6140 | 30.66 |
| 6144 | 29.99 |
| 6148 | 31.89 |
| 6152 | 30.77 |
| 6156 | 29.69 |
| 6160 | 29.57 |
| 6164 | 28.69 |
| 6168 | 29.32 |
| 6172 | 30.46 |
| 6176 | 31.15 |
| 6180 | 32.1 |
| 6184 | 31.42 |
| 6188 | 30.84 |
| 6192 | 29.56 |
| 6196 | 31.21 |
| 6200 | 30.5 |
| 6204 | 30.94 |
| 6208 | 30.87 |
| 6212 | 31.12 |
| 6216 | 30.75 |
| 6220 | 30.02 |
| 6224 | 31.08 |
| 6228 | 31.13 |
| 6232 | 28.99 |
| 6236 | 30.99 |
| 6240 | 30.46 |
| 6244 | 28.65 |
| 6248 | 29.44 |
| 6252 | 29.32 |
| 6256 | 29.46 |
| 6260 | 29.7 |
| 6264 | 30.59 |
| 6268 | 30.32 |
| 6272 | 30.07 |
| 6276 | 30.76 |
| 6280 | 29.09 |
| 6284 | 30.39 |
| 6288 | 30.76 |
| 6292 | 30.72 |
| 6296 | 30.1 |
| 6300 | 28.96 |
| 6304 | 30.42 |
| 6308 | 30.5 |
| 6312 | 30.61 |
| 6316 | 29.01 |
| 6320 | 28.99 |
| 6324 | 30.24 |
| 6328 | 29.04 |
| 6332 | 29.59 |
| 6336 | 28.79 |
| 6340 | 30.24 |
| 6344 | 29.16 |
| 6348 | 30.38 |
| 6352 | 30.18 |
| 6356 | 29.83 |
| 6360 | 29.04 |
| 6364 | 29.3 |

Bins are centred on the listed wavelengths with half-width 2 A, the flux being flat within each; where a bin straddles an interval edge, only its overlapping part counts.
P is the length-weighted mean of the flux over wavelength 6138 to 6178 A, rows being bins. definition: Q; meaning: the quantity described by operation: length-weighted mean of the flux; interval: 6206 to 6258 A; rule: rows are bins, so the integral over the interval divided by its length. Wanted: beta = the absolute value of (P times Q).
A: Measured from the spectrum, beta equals 912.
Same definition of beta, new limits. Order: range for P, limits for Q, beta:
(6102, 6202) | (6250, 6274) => 914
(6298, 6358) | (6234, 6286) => 890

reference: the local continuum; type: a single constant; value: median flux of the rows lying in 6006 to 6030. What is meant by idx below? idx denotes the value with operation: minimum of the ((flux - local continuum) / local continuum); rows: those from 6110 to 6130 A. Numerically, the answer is -0.051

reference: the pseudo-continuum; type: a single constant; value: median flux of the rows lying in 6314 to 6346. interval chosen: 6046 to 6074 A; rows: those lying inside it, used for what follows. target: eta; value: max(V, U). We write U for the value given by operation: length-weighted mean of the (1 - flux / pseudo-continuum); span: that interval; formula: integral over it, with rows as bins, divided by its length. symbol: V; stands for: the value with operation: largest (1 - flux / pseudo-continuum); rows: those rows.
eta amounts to -0.06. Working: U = -0.09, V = -0.060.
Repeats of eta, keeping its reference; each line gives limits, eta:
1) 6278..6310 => 0.00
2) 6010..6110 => -0.02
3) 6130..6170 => 0.01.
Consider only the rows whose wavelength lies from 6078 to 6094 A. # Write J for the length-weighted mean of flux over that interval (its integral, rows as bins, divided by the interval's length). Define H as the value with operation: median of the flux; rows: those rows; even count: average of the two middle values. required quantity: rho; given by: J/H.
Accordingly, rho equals 1.00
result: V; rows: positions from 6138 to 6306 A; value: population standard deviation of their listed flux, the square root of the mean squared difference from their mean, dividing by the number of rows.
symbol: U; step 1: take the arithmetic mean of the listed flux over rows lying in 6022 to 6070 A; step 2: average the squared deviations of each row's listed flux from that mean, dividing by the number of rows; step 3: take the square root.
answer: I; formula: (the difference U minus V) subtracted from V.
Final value 1.1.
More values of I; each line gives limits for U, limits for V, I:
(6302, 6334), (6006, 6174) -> 1.2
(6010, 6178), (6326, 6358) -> 0.2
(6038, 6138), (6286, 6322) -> 0.7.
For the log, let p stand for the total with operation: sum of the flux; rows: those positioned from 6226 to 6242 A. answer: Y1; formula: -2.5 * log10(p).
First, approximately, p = 122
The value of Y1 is -5.2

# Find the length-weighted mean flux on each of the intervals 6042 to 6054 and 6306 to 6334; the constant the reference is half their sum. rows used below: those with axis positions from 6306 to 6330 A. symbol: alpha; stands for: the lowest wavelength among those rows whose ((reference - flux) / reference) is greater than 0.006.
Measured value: 6316 A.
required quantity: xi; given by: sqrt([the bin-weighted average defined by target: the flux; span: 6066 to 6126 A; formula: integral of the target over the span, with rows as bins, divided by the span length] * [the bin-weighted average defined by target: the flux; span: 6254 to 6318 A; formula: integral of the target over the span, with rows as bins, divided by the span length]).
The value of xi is 30.6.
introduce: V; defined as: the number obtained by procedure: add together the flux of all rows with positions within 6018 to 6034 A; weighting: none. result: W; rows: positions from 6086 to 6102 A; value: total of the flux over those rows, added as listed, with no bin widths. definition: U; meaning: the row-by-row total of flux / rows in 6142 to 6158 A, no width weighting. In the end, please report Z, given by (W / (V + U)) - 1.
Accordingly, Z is -0.497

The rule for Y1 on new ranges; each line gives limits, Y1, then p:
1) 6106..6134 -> -5.8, 217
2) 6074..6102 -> -5.9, 219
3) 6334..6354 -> -5.4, 149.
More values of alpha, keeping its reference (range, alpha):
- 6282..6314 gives 6284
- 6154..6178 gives 6156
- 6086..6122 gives 6104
